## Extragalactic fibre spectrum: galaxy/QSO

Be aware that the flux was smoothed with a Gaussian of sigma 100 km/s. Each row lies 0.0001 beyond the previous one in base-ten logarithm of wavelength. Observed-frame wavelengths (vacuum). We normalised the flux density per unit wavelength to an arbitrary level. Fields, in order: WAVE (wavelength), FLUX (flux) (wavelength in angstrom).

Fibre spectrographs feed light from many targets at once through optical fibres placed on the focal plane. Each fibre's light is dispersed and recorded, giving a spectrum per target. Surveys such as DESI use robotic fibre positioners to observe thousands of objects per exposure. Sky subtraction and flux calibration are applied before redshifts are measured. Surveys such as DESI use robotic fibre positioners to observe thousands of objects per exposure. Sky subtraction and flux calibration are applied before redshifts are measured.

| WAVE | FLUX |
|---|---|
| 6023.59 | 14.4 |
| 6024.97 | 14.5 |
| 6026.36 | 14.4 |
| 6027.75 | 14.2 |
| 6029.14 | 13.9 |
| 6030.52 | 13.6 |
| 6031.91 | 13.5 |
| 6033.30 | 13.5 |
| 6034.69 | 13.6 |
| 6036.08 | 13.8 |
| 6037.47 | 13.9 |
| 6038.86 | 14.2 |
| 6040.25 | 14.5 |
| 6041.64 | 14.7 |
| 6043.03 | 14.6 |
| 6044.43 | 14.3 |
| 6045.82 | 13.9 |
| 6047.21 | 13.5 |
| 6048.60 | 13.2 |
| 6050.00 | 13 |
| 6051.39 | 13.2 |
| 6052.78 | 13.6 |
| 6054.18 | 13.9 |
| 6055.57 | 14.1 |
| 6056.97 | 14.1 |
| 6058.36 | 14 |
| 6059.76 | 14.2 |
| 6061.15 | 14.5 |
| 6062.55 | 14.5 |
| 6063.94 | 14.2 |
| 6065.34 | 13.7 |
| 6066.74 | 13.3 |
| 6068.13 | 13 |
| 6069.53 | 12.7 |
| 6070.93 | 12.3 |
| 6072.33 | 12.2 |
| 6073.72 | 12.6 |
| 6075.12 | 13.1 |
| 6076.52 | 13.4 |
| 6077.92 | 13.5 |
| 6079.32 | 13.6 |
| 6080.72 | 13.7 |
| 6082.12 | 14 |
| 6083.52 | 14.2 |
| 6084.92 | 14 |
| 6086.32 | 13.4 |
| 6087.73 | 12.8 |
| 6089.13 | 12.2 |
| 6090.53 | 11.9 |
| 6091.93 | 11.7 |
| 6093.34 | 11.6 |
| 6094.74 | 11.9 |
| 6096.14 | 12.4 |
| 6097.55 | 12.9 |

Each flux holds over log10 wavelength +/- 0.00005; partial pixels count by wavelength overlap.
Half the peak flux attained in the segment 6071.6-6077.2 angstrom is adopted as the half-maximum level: 6.70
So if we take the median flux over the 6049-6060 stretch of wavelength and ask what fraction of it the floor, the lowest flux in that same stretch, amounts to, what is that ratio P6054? 0.932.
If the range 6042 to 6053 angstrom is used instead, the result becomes 0.959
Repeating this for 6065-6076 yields 0.949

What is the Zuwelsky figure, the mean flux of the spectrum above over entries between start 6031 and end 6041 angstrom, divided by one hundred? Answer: 0.139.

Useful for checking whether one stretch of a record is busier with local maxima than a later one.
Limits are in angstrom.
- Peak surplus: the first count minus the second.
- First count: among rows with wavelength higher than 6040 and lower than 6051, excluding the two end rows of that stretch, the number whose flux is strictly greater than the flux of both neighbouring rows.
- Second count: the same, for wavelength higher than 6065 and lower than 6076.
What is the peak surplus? 1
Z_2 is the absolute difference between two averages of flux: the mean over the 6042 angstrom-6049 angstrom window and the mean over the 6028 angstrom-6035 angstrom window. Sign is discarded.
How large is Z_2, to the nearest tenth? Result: 0.3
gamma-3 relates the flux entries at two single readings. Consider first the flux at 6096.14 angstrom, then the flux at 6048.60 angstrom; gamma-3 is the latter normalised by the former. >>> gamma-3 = 1.06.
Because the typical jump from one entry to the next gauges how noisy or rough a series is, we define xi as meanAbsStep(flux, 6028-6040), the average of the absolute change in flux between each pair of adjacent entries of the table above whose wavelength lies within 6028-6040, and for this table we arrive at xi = 0.16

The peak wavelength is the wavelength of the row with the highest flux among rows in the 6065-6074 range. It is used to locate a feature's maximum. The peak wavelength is 6065.34 angstrom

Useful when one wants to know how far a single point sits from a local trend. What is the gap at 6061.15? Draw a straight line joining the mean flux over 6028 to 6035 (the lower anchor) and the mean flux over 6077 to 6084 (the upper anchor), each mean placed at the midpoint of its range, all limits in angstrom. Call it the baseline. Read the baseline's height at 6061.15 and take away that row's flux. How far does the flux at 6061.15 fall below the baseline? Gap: -0.77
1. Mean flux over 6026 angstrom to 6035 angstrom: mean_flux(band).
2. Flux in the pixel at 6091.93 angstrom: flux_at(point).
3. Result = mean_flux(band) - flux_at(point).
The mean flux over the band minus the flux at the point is 2.1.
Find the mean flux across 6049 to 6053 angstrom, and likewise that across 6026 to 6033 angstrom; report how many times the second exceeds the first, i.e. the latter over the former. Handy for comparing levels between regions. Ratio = 1.05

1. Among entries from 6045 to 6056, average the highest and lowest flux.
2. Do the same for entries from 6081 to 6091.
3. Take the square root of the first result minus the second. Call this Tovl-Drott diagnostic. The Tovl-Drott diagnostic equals 0.71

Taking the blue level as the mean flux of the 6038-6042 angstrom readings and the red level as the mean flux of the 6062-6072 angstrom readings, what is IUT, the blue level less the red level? 1.1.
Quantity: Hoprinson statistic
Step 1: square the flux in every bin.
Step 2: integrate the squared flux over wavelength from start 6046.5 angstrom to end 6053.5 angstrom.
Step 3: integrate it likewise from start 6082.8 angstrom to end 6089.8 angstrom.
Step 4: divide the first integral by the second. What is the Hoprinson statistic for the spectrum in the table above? 0.99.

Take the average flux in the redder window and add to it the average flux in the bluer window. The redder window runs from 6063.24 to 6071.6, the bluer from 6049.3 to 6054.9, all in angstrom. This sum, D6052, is 26.6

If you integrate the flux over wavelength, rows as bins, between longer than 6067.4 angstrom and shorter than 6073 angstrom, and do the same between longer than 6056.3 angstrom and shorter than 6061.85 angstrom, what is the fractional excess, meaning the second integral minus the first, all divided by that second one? 0.11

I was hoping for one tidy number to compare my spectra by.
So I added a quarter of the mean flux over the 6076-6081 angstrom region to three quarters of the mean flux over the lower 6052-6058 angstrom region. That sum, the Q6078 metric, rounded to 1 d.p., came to 13.8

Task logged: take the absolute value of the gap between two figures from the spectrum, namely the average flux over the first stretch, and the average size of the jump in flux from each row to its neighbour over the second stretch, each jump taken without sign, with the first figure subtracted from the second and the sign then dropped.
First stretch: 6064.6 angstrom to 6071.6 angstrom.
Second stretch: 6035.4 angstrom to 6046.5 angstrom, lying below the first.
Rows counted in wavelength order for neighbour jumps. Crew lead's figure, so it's 12.8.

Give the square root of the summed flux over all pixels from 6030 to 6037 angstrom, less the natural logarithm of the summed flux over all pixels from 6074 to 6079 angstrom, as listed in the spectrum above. 4.6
